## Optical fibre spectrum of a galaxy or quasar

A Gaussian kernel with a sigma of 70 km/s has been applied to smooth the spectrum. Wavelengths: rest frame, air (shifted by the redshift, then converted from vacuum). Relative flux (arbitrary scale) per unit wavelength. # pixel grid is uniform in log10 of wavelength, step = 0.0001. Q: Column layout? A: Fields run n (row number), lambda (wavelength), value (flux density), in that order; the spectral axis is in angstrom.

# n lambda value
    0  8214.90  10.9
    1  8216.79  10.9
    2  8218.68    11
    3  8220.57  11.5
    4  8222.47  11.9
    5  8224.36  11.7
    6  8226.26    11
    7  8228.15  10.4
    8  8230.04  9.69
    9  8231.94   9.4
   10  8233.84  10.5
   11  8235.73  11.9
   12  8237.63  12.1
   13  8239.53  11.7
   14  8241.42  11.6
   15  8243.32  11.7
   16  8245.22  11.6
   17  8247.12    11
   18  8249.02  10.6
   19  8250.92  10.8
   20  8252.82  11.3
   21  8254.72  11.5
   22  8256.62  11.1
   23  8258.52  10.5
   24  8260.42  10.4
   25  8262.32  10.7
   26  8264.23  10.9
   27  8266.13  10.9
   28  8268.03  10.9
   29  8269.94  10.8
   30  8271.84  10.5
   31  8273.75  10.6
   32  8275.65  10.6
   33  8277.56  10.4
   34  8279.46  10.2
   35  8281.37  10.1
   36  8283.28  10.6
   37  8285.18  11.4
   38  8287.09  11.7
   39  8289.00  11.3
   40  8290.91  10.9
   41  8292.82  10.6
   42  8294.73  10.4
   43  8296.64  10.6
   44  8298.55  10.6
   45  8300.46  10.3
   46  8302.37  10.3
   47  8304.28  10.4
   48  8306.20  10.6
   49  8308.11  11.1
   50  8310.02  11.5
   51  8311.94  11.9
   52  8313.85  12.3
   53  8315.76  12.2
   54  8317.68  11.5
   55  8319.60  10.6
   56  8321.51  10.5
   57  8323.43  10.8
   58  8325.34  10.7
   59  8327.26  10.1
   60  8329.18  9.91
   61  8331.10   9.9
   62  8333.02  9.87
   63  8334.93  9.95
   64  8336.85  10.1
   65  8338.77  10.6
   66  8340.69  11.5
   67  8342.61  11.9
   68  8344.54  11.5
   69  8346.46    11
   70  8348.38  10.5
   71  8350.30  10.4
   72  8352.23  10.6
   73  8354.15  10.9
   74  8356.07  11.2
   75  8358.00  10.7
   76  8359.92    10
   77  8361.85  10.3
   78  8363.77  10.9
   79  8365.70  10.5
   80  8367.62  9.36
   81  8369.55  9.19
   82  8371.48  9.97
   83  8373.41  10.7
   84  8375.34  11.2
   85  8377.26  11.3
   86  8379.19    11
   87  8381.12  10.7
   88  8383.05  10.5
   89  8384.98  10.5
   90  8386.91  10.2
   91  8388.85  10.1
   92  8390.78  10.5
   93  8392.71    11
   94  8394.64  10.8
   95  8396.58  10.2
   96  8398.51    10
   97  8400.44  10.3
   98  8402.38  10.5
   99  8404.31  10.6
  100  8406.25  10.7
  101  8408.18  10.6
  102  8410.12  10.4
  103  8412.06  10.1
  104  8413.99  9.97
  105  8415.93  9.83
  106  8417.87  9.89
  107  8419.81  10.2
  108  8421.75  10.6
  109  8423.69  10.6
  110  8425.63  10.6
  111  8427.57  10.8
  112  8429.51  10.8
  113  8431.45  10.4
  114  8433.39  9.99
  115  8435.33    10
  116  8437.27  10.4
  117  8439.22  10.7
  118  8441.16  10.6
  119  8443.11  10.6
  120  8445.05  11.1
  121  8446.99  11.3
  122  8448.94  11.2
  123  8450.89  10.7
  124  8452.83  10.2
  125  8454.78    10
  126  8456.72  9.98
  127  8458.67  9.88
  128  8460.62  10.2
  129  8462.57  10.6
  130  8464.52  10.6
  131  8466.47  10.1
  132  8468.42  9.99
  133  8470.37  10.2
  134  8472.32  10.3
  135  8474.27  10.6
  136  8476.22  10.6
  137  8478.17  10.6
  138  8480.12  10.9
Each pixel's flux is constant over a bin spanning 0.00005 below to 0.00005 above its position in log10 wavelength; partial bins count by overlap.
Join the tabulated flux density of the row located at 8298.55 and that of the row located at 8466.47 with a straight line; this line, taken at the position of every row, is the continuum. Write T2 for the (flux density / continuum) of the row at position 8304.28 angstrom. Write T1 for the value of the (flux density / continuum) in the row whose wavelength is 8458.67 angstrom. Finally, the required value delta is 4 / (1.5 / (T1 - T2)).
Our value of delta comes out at -0.02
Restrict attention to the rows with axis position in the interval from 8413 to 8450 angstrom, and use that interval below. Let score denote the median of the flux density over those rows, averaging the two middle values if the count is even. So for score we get 10.6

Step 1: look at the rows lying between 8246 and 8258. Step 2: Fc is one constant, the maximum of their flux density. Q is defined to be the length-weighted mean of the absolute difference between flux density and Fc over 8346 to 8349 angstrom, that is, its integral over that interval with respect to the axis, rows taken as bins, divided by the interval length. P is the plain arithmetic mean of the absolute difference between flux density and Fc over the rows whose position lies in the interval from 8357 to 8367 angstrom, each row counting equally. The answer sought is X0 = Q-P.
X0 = -0.26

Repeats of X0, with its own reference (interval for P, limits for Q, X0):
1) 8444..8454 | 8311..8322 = 0.02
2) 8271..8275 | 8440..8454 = -0.25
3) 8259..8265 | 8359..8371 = 0.63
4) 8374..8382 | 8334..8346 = 0.25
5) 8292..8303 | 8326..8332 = 0.46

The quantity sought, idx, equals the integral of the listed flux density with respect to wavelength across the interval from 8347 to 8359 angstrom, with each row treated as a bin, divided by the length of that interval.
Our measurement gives 10.73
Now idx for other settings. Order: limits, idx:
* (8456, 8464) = 10.19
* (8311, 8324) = 11.42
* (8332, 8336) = 9.93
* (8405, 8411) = 10.57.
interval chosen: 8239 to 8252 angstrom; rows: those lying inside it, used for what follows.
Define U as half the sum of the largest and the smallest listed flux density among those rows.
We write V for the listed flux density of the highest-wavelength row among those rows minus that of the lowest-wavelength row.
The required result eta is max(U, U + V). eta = 11.15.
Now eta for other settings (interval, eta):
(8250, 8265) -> 11.05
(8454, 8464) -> 10.84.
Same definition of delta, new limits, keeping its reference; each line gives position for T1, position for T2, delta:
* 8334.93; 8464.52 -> -0.27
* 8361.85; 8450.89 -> -0.17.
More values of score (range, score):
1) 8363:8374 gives 10.2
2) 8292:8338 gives 10.6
